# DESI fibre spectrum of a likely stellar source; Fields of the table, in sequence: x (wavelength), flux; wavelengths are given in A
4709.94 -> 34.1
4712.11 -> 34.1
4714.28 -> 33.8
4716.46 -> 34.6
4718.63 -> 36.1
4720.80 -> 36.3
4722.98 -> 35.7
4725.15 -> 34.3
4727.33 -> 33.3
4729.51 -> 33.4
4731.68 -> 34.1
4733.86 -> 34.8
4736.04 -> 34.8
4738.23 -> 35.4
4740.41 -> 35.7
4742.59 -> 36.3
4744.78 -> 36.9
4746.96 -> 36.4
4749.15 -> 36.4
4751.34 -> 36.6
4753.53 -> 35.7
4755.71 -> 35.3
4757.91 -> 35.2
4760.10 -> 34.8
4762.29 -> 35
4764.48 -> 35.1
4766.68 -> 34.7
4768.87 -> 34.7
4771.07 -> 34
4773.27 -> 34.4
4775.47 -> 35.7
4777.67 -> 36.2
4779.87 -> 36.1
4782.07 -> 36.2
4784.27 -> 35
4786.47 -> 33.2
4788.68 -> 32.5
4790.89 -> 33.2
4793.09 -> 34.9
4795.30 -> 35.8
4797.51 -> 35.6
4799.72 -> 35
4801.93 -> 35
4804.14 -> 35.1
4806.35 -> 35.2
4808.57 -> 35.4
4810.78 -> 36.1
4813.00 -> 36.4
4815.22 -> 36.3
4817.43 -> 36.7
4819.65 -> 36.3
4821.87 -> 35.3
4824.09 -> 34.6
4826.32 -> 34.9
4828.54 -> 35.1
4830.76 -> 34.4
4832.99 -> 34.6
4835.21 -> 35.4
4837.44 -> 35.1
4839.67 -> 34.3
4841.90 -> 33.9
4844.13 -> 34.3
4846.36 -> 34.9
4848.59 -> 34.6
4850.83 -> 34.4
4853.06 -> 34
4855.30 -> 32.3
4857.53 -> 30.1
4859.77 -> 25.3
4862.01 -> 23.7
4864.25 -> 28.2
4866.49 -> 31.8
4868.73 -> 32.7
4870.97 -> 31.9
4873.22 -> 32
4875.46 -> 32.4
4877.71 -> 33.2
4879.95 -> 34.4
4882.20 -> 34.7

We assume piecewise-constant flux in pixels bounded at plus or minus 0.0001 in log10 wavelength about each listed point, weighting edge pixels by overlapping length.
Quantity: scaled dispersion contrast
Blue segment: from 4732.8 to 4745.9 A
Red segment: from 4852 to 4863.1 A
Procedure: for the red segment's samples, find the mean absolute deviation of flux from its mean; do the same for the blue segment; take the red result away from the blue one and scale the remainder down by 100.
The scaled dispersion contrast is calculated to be -0.030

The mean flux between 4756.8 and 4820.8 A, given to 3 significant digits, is 35.2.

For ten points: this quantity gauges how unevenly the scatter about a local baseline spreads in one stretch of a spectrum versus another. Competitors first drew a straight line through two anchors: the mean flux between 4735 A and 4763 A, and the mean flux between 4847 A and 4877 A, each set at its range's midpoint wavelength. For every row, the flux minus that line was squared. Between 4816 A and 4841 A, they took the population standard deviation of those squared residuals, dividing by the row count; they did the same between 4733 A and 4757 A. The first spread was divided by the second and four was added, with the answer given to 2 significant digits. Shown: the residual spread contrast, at 8.1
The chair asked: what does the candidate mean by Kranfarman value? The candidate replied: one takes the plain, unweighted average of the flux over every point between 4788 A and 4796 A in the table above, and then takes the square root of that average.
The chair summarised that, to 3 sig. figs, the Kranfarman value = 5.84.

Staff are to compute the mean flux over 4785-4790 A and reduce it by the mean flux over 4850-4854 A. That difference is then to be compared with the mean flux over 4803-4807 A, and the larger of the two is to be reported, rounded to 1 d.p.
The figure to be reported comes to 35.2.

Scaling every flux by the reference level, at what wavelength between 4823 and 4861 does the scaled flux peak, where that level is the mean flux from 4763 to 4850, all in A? 4835.21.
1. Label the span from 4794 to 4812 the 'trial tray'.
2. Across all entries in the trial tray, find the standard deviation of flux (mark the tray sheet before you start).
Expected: 0.4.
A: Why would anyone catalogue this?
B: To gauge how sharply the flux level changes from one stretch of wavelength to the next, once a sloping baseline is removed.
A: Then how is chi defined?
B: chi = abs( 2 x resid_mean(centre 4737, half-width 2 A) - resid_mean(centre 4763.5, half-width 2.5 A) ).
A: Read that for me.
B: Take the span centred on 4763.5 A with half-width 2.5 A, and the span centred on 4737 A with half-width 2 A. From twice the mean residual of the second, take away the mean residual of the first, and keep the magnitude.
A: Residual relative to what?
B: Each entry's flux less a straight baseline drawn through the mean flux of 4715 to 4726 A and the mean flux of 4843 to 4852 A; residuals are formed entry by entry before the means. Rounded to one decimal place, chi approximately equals 0.3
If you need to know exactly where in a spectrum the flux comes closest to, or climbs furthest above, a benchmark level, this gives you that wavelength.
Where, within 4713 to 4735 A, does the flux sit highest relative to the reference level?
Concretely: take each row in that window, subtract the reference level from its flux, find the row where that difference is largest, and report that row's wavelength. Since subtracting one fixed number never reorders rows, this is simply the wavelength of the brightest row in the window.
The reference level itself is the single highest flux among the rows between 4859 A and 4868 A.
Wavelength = 4720.80 A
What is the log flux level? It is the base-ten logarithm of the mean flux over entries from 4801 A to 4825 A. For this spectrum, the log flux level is 1.55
